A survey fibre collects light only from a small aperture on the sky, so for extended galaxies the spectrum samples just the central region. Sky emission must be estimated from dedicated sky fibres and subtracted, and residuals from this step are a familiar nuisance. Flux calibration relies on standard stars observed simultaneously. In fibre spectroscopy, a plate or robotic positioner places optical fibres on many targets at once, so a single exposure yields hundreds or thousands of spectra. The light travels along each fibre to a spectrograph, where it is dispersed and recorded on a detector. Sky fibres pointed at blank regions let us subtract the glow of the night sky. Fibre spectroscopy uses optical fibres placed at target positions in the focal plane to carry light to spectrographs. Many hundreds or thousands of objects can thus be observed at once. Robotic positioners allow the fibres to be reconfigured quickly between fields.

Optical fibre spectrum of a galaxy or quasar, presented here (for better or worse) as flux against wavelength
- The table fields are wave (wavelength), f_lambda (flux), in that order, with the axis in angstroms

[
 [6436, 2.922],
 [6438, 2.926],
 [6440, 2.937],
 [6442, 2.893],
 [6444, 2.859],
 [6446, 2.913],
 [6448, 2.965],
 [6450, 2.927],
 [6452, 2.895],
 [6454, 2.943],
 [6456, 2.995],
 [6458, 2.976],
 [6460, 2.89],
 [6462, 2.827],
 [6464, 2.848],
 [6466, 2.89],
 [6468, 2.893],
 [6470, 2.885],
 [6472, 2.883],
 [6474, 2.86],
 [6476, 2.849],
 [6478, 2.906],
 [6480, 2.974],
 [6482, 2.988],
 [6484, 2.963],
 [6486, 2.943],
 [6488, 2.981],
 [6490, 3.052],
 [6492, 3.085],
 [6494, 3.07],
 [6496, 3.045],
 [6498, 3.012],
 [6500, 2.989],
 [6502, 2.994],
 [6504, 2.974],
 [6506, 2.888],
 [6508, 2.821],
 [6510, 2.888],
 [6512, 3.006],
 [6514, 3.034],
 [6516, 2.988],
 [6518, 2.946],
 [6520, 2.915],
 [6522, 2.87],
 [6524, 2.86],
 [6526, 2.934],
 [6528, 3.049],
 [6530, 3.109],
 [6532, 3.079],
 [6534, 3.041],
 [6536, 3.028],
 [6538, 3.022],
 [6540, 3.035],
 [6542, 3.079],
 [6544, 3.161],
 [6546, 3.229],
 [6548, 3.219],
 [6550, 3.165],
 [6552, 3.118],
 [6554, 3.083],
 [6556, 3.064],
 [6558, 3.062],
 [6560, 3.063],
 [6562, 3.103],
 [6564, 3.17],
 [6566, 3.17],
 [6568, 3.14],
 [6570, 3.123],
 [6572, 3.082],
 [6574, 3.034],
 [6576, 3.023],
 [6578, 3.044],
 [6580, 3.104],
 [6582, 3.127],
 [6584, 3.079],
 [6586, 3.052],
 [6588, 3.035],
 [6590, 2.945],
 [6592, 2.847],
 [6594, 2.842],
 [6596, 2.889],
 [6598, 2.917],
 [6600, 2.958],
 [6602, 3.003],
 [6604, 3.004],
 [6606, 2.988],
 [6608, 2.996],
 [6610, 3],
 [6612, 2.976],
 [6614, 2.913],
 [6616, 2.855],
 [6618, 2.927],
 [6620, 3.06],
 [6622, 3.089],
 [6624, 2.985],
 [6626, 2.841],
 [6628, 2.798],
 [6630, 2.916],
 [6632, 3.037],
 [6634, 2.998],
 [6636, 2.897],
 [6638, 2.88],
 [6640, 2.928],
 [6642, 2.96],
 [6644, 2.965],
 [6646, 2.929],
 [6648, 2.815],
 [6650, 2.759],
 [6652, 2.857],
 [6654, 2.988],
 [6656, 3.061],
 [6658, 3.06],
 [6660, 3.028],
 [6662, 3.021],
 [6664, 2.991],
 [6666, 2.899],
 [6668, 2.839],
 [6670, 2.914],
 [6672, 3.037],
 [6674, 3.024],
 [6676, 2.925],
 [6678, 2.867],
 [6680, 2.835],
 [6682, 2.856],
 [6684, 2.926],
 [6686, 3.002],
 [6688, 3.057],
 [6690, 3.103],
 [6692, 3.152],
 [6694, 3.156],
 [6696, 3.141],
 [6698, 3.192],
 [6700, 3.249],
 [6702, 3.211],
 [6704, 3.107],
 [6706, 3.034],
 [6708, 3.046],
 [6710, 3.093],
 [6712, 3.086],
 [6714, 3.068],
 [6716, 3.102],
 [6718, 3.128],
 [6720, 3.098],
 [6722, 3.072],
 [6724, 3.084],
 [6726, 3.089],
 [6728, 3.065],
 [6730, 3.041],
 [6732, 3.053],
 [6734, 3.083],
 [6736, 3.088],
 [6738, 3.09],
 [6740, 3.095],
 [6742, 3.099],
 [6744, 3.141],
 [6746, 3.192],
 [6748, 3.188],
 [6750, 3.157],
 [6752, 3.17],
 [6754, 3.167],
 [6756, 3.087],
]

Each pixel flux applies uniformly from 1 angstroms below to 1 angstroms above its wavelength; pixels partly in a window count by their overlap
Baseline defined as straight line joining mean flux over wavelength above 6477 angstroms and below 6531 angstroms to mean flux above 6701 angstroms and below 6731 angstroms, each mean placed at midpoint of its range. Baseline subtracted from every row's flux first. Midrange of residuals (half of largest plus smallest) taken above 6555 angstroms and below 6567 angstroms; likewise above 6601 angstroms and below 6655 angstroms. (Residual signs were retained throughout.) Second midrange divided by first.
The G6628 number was -1.1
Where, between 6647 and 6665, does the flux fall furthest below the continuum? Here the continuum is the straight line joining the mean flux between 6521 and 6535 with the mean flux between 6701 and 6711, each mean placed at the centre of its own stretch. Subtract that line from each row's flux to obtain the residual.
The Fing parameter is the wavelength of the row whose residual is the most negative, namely 6650 angstroms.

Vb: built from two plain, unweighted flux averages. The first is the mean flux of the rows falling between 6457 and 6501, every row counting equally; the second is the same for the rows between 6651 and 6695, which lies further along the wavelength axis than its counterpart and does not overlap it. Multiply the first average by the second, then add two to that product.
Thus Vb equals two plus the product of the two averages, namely 10.8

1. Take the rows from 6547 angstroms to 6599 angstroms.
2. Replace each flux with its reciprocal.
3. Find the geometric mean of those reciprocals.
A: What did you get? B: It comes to 0.327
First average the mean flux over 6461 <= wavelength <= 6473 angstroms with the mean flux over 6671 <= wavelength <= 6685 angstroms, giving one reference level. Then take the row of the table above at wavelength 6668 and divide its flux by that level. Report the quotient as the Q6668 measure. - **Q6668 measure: 0.98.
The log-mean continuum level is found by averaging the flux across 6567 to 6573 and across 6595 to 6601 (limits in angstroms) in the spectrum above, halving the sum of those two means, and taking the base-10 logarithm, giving 0.480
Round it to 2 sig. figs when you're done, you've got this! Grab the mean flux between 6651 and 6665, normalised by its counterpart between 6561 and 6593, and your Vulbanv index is 0.98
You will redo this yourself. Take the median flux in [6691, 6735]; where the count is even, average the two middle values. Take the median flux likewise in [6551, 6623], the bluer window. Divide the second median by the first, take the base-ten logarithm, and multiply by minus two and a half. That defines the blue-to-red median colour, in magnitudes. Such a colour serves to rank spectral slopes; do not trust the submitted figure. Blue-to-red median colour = 0.018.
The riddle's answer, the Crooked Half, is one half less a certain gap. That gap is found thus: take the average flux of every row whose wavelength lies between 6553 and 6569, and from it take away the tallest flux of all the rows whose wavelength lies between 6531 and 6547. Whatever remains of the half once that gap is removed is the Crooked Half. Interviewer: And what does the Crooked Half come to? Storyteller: 0.62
